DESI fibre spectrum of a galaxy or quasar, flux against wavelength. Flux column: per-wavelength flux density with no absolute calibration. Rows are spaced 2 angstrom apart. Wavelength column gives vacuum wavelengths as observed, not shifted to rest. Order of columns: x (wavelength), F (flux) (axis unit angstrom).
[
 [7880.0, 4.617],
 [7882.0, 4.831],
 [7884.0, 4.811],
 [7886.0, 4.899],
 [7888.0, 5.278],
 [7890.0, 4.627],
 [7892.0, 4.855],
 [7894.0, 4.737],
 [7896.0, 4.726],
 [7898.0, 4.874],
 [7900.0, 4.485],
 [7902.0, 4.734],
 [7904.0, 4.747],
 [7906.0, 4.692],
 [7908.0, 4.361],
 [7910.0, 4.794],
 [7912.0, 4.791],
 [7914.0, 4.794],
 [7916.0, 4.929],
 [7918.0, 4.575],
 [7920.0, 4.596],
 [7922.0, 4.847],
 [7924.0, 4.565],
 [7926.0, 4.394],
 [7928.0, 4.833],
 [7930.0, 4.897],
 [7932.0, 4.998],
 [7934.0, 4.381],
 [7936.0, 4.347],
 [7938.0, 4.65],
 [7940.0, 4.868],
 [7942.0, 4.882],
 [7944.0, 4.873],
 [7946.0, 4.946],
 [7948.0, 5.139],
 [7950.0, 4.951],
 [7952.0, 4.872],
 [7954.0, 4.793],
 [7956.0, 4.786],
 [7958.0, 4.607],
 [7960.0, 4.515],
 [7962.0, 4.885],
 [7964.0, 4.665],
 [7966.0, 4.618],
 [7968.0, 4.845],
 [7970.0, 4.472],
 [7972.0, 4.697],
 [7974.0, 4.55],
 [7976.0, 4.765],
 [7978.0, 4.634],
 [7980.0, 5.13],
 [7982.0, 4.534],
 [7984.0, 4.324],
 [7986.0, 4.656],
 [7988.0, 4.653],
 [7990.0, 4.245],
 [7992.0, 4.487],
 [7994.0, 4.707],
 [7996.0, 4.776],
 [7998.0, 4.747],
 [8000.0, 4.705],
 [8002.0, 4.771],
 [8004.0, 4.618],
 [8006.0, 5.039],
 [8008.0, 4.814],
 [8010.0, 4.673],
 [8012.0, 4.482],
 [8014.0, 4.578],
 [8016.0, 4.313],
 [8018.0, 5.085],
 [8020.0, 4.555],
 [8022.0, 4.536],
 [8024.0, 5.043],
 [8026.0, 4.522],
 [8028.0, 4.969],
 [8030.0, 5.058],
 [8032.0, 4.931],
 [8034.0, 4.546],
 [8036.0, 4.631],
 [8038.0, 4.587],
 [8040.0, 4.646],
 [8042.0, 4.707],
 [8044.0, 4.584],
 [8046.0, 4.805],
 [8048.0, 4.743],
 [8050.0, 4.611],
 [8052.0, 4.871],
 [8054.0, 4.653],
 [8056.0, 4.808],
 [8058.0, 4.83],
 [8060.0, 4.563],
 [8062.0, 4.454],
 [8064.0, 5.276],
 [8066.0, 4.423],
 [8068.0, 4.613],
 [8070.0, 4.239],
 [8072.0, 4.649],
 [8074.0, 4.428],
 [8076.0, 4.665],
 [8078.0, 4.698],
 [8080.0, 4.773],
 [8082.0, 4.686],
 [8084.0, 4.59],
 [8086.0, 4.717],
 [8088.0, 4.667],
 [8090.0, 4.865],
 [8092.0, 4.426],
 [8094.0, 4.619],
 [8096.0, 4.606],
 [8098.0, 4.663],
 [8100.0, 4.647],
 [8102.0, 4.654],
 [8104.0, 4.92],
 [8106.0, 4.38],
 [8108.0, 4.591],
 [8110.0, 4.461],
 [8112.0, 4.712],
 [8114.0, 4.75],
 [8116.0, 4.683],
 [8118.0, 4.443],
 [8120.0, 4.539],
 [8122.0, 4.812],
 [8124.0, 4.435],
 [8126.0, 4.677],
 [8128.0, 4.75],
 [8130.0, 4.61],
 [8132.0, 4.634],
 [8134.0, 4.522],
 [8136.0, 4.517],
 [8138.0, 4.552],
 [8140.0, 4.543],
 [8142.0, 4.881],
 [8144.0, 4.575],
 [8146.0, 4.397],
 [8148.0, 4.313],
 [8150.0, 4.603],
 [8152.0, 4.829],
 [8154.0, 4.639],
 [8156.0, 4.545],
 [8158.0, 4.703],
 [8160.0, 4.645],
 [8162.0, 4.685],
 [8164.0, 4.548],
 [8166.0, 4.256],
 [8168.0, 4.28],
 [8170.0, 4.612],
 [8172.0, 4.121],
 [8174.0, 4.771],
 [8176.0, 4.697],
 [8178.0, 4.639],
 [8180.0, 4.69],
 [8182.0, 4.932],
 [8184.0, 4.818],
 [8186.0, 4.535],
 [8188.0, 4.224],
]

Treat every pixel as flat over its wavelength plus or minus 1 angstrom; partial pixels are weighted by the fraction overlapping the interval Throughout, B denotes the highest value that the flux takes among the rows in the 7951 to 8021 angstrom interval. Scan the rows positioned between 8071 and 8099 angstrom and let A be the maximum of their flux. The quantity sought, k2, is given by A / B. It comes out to 0.95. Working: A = 4.865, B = 5.13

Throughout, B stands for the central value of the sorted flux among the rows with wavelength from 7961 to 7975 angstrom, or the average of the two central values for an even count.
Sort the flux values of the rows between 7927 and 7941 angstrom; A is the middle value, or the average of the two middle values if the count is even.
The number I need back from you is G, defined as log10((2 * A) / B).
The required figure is 0.316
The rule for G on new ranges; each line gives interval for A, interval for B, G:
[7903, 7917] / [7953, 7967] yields 0.313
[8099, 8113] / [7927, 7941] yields 0.284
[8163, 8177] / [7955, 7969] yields 0.290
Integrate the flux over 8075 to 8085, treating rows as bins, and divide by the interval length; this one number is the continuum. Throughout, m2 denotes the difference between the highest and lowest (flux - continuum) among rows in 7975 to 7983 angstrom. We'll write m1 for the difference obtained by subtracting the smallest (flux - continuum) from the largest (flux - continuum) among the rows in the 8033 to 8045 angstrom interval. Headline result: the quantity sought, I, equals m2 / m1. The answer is 3.70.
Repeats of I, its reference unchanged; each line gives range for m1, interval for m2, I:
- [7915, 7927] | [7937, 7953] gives 0.91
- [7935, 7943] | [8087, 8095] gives 0.82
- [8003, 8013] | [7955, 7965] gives 0.66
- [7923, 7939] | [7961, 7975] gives 0.63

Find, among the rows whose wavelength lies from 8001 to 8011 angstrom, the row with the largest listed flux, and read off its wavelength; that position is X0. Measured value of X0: 8006.0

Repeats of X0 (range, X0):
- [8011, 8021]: 8018.0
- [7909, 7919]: 7916.0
